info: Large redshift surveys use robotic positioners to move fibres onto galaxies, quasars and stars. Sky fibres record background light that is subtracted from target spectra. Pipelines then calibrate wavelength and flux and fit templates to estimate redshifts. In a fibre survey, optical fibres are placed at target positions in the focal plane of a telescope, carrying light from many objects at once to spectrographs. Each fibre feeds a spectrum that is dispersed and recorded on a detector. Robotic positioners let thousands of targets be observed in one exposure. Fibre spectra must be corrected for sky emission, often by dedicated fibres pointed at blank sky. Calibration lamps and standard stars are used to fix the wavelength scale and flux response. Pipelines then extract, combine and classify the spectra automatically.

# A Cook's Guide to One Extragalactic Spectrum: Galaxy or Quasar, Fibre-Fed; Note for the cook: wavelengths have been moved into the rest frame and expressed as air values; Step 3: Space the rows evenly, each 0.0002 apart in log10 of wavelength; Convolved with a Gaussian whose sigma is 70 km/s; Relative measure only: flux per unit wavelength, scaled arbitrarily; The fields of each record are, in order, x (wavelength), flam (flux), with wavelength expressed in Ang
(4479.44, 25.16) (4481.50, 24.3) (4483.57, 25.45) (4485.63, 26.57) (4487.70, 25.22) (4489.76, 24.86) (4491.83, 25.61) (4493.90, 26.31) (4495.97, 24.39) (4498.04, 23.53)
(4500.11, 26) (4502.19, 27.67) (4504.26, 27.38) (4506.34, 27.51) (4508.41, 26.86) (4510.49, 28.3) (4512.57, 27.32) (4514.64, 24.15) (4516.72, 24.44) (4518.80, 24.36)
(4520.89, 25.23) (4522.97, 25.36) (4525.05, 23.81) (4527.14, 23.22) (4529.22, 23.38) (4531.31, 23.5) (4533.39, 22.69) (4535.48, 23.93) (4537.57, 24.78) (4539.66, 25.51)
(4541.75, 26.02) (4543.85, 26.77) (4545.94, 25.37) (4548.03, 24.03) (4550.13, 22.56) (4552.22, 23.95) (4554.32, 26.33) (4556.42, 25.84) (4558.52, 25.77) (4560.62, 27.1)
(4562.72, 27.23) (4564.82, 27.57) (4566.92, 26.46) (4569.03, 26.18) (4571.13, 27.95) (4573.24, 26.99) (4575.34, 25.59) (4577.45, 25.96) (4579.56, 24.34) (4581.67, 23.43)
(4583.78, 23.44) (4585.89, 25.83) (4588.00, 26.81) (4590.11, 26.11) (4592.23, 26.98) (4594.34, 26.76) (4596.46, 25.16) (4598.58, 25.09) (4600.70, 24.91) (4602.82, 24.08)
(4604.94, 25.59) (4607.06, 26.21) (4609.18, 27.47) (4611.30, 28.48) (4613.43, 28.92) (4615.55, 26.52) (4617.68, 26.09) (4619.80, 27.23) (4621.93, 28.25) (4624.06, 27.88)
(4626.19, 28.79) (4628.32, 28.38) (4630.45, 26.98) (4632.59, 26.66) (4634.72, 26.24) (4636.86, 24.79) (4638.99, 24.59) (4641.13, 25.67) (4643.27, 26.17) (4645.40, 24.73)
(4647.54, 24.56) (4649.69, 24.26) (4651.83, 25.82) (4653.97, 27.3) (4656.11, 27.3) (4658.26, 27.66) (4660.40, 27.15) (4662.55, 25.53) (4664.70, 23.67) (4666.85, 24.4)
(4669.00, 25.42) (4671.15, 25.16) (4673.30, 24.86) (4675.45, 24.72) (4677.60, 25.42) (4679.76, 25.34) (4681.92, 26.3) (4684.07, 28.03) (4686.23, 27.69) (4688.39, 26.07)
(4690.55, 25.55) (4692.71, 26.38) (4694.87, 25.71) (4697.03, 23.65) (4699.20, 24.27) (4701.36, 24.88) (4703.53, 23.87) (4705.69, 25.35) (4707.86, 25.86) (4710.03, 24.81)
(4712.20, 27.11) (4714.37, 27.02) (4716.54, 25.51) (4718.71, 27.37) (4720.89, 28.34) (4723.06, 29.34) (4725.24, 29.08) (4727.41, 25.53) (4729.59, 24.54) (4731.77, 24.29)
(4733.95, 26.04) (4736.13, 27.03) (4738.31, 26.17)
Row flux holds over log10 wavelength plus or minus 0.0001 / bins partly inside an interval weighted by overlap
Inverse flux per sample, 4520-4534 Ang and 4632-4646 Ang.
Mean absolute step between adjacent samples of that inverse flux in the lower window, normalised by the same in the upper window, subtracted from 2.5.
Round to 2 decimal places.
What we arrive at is 1.75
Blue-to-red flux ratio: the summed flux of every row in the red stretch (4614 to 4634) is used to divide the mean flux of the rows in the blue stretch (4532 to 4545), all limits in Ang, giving 0.10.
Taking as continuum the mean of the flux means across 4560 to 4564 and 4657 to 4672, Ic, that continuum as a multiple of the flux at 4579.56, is 1.08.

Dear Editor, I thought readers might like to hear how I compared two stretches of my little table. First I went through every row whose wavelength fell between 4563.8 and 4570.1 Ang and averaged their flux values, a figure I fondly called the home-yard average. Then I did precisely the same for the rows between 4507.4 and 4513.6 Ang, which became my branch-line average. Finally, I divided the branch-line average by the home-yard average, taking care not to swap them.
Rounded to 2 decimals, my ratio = 1.03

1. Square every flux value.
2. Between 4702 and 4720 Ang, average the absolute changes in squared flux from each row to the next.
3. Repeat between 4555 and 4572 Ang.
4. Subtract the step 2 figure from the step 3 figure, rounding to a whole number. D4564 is -26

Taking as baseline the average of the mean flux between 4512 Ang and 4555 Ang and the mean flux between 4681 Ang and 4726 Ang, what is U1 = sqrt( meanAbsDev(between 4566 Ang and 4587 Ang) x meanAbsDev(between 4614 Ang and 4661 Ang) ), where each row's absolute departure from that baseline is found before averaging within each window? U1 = 1.3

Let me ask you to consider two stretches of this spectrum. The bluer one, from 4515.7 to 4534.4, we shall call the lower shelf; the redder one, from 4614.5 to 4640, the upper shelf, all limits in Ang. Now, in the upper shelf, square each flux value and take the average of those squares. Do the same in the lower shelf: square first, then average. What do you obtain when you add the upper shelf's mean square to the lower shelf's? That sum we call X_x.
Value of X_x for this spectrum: 1300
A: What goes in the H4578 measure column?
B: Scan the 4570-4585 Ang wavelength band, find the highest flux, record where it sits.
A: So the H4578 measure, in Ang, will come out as 4571.13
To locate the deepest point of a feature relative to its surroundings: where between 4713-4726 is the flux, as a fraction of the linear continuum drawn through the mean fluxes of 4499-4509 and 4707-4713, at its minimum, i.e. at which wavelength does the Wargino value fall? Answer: 4716.54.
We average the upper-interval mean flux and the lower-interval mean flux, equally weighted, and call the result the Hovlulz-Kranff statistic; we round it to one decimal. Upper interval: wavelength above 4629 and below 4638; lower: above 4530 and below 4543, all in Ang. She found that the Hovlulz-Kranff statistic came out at 25.3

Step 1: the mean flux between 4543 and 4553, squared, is 602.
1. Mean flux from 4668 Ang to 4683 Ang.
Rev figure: 25.3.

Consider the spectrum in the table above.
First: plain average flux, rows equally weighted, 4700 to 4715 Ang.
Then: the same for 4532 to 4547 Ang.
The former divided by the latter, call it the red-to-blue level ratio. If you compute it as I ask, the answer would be 1.02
